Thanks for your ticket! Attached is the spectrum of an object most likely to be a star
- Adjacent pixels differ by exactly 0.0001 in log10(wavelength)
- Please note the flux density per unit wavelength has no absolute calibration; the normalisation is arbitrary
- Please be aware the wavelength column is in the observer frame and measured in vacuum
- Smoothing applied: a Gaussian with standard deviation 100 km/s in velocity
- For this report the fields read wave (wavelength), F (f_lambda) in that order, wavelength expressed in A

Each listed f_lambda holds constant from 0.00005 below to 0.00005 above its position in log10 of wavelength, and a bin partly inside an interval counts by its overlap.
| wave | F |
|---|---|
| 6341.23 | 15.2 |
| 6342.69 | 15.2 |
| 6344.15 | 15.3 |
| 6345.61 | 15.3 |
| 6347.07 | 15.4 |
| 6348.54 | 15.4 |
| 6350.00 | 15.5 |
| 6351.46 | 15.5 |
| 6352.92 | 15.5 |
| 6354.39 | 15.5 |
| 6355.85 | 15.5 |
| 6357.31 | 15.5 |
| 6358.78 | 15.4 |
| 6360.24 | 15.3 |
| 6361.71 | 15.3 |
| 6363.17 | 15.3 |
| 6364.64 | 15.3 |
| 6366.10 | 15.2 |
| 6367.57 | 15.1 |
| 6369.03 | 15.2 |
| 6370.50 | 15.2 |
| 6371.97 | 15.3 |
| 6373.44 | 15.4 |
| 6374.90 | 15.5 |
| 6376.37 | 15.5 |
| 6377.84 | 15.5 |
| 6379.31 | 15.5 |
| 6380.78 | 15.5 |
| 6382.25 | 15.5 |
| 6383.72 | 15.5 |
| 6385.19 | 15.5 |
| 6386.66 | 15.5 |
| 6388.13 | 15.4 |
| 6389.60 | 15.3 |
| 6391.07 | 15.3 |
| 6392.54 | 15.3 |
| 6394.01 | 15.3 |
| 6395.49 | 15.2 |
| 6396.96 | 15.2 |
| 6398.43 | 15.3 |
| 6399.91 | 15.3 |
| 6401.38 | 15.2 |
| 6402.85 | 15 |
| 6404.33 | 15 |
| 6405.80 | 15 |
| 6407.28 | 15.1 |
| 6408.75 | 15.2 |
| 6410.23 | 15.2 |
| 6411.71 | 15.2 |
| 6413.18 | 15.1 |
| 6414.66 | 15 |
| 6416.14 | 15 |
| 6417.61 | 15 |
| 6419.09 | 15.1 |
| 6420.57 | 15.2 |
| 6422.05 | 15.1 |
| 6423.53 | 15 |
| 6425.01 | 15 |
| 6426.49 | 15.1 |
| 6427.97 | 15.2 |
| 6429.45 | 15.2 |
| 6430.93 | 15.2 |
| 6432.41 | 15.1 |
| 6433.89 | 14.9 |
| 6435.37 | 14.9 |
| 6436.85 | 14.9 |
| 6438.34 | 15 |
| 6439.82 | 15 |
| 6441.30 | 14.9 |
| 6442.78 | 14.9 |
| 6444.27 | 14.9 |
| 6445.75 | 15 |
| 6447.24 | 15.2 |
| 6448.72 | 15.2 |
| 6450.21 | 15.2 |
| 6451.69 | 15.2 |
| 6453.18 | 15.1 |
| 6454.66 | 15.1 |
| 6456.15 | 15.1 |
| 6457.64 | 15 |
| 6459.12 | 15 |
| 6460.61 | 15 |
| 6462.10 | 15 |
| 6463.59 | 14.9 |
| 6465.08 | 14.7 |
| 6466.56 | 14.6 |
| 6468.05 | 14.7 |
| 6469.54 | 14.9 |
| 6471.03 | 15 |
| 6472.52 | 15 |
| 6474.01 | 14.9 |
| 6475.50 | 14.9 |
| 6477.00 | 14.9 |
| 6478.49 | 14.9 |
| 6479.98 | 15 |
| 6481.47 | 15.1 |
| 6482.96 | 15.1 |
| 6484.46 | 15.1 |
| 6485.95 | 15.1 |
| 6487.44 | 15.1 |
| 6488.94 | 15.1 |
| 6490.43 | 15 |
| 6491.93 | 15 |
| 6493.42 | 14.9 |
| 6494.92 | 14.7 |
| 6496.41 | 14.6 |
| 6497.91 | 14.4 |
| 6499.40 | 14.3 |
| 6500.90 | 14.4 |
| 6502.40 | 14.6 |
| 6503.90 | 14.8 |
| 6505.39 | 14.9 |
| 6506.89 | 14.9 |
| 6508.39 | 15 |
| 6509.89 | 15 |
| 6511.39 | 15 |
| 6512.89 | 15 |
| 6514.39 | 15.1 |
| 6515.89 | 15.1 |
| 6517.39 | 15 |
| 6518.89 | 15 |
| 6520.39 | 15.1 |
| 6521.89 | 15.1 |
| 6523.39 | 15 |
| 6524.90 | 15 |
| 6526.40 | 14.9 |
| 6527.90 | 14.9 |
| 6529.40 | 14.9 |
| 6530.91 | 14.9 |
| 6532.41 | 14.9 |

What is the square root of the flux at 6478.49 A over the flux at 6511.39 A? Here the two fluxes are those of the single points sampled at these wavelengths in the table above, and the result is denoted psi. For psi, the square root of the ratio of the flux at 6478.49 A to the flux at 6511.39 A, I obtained 1.00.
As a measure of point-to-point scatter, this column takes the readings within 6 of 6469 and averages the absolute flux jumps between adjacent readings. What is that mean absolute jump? 0.11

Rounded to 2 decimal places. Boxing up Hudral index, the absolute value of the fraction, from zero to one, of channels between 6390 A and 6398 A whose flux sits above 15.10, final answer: 1.00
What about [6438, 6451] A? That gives 0.33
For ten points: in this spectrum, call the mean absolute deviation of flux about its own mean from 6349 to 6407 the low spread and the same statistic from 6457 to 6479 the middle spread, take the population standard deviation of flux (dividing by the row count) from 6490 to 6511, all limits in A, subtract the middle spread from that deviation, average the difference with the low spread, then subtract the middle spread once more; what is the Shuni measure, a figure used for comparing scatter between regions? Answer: 0.05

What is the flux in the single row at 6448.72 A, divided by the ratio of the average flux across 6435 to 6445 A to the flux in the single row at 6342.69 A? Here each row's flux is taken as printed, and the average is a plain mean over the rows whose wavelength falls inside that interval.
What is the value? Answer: 15.5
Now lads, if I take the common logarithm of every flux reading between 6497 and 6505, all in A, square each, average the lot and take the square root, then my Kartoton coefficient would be 1.16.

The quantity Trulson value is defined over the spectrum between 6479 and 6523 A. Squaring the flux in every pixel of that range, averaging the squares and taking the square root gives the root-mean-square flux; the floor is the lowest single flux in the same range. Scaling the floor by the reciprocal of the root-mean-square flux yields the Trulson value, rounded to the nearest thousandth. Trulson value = 0.959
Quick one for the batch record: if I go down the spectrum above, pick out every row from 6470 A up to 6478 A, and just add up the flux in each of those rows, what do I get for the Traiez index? 74.7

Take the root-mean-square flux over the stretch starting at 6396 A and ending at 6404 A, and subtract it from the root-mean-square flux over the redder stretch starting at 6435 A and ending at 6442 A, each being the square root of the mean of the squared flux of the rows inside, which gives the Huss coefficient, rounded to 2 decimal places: -0.26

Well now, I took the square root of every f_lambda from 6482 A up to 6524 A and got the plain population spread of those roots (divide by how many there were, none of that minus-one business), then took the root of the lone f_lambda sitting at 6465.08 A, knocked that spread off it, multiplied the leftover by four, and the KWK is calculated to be 15.2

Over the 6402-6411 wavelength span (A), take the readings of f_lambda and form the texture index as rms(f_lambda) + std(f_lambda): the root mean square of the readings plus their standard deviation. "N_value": 15.2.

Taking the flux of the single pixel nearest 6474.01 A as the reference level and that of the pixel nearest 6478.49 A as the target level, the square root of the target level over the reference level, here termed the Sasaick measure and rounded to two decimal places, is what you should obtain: 1.00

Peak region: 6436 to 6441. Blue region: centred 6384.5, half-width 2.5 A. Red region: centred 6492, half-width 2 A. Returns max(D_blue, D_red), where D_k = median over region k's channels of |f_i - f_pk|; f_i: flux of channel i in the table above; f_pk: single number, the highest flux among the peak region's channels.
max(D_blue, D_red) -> 0.50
